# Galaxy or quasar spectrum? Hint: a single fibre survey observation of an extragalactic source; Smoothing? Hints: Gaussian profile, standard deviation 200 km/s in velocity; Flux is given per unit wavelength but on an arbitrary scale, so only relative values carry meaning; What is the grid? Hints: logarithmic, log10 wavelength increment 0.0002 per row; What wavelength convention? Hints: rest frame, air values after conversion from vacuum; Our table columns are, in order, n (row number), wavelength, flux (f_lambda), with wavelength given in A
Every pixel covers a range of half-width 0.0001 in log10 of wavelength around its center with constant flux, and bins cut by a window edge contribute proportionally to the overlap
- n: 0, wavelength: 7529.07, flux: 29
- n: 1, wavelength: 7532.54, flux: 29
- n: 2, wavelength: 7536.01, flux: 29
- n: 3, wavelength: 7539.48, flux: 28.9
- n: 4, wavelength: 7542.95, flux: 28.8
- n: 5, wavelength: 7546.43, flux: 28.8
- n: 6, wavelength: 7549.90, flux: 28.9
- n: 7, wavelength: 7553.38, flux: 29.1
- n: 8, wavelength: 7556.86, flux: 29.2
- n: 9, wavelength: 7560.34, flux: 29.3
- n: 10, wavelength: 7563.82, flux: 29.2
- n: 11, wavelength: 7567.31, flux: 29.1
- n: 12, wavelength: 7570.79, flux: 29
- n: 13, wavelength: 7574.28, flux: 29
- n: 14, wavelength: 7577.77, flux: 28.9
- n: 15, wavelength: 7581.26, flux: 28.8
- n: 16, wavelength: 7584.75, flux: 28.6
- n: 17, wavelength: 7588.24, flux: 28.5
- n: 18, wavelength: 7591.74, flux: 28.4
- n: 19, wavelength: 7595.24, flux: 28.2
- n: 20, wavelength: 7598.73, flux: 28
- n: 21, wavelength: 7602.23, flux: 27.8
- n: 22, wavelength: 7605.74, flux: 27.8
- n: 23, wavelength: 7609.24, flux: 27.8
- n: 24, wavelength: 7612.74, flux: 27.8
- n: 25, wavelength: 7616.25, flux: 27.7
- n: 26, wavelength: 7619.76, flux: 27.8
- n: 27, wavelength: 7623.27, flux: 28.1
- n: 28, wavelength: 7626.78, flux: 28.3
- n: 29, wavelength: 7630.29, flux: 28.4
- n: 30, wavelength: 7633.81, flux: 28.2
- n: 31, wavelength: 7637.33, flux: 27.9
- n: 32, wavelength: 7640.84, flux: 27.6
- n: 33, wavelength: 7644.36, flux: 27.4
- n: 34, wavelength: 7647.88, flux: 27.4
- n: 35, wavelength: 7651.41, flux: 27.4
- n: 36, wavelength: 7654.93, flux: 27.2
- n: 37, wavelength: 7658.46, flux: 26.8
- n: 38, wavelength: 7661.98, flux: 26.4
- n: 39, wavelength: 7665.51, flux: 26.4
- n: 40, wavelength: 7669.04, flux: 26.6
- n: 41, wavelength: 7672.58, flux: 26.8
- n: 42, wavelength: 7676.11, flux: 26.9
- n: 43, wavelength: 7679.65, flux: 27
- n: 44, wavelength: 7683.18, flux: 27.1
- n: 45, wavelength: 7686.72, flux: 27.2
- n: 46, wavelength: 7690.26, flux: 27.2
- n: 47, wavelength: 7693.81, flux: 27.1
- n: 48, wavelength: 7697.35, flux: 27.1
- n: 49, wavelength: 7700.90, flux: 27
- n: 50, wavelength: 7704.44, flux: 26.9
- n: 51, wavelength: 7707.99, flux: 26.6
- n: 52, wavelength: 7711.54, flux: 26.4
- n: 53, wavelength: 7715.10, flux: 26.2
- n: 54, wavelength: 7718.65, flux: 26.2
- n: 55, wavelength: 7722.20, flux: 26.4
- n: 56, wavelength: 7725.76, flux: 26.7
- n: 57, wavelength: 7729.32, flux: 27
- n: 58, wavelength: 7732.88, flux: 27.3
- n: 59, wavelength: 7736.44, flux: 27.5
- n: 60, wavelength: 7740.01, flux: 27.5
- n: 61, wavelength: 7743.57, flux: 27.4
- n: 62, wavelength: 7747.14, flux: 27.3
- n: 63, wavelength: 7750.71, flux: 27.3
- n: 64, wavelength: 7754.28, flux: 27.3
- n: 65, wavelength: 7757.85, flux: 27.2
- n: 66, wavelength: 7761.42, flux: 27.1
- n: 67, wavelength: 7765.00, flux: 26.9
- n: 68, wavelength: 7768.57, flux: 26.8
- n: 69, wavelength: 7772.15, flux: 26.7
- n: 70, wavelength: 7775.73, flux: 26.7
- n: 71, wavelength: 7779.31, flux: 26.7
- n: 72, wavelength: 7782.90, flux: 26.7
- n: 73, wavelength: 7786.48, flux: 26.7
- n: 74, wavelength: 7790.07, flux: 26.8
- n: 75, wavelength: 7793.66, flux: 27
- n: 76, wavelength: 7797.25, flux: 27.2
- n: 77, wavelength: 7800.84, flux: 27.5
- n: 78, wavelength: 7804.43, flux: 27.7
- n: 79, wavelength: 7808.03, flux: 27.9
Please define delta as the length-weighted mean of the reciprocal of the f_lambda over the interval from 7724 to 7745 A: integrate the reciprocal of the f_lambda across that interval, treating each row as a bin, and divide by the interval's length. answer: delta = 0.0367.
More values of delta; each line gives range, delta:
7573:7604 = 0.0351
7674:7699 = 0.0369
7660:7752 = 0.0372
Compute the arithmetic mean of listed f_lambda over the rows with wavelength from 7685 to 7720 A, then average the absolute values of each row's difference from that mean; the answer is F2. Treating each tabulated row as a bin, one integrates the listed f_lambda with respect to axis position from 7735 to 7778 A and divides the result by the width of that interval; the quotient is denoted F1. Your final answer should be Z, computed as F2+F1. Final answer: 27.5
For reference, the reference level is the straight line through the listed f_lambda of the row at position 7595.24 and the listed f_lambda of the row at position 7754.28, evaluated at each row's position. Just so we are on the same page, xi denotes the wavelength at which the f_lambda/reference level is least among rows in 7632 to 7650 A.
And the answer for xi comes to 7644.36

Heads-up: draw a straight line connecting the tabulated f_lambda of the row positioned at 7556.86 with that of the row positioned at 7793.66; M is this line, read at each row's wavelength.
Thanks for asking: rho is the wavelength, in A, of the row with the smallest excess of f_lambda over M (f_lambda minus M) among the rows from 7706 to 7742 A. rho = 7715.10 A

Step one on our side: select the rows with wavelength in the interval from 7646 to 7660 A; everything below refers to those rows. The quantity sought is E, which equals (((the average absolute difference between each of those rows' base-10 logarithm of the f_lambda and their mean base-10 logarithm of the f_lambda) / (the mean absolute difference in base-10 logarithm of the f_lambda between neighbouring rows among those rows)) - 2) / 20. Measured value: -0.050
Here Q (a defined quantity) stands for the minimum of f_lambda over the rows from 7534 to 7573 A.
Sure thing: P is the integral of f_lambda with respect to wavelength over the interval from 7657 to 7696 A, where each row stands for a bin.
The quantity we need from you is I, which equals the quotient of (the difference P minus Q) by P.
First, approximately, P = 1048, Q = 28.8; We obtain 0.973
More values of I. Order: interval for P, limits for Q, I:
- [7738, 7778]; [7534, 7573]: 0.973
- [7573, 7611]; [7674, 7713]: 0.975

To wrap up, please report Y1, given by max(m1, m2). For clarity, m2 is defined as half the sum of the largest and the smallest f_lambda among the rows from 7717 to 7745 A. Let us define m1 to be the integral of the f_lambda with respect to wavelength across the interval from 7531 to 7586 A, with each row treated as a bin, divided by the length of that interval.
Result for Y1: 29.0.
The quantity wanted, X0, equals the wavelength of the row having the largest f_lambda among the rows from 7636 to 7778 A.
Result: 7637.33 A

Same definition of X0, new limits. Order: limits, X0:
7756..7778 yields 7757.85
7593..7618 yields 7595.24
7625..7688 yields 7630.29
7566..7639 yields 7567.31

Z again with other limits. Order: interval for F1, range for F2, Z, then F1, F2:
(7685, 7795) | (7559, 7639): 27.4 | 26.9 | 0.44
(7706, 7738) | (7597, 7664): 27.1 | 26.7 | 0.37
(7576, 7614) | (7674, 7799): 28.5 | 28.2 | 0.28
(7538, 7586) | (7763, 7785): 29.0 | 29.0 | 0.07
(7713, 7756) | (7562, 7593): 27.2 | 27.0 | 0.23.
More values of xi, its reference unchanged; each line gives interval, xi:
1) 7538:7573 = 7542.95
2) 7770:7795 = 7772.15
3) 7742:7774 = 7772.15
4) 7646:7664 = 7661.98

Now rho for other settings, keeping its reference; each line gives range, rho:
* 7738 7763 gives 7761.42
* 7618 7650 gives 7644.36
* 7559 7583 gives 7581.26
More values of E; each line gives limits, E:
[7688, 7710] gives -0.035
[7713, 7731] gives -0.030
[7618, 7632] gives -0.050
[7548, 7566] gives -0.055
